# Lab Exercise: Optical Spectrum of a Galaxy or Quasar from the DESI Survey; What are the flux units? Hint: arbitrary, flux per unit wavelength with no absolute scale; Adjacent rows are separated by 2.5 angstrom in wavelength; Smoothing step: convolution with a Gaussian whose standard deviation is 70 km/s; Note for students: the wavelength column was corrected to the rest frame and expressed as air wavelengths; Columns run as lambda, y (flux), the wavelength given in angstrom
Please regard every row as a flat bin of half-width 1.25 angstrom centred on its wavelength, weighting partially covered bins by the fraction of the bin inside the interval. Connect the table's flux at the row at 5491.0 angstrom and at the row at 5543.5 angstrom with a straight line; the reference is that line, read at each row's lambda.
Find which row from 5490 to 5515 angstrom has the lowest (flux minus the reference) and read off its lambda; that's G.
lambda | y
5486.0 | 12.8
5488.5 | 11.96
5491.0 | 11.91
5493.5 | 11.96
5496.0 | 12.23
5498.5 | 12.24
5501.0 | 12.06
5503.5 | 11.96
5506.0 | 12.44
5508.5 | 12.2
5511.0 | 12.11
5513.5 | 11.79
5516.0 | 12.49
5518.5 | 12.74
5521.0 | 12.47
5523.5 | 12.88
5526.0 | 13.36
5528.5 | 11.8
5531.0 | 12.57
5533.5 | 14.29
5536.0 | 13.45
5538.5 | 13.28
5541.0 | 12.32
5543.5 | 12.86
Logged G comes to 5513.5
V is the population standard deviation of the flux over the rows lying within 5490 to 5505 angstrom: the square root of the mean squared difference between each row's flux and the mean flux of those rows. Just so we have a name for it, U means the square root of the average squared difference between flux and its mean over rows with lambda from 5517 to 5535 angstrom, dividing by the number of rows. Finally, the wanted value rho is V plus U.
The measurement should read 0.86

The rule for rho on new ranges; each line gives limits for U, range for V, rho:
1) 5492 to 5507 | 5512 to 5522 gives 0.53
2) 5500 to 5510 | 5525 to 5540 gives 0.96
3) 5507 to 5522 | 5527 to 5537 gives 1.24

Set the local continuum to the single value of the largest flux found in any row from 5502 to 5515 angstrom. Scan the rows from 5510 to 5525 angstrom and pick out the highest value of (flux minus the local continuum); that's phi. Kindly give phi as 0.4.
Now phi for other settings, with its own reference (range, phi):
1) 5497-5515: 0.0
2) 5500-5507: 0.0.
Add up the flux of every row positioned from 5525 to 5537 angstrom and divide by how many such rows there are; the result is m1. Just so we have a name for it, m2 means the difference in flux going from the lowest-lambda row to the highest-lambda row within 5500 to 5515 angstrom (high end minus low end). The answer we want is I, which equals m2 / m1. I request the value -0.021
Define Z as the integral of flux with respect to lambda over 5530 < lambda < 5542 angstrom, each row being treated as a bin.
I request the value 159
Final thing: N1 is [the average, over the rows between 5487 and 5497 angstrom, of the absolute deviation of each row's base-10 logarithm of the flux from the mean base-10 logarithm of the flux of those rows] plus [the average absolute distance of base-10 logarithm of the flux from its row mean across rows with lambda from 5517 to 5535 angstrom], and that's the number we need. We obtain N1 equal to 0.022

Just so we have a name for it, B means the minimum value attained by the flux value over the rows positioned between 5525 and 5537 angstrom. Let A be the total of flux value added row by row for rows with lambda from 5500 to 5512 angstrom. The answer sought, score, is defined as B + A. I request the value 72.6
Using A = 60.8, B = 11.8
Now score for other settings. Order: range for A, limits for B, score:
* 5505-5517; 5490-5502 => 72.9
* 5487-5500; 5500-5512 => 72.3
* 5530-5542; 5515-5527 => 78.4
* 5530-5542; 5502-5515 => 77.7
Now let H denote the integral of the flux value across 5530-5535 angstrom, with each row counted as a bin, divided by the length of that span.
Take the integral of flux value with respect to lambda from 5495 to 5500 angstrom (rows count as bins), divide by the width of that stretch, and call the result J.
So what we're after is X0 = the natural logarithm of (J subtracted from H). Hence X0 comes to 0.2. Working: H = 13.5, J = 12.2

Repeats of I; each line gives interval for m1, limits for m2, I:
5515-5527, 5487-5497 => 0.021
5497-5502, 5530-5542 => -0.021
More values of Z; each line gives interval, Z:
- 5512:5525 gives 162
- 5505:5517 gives 146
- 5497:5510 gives 158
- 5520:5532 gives 151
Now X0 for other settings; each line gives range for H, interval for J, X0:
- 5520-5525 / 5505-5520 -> -0.9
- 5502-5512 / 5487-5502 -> -2.3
